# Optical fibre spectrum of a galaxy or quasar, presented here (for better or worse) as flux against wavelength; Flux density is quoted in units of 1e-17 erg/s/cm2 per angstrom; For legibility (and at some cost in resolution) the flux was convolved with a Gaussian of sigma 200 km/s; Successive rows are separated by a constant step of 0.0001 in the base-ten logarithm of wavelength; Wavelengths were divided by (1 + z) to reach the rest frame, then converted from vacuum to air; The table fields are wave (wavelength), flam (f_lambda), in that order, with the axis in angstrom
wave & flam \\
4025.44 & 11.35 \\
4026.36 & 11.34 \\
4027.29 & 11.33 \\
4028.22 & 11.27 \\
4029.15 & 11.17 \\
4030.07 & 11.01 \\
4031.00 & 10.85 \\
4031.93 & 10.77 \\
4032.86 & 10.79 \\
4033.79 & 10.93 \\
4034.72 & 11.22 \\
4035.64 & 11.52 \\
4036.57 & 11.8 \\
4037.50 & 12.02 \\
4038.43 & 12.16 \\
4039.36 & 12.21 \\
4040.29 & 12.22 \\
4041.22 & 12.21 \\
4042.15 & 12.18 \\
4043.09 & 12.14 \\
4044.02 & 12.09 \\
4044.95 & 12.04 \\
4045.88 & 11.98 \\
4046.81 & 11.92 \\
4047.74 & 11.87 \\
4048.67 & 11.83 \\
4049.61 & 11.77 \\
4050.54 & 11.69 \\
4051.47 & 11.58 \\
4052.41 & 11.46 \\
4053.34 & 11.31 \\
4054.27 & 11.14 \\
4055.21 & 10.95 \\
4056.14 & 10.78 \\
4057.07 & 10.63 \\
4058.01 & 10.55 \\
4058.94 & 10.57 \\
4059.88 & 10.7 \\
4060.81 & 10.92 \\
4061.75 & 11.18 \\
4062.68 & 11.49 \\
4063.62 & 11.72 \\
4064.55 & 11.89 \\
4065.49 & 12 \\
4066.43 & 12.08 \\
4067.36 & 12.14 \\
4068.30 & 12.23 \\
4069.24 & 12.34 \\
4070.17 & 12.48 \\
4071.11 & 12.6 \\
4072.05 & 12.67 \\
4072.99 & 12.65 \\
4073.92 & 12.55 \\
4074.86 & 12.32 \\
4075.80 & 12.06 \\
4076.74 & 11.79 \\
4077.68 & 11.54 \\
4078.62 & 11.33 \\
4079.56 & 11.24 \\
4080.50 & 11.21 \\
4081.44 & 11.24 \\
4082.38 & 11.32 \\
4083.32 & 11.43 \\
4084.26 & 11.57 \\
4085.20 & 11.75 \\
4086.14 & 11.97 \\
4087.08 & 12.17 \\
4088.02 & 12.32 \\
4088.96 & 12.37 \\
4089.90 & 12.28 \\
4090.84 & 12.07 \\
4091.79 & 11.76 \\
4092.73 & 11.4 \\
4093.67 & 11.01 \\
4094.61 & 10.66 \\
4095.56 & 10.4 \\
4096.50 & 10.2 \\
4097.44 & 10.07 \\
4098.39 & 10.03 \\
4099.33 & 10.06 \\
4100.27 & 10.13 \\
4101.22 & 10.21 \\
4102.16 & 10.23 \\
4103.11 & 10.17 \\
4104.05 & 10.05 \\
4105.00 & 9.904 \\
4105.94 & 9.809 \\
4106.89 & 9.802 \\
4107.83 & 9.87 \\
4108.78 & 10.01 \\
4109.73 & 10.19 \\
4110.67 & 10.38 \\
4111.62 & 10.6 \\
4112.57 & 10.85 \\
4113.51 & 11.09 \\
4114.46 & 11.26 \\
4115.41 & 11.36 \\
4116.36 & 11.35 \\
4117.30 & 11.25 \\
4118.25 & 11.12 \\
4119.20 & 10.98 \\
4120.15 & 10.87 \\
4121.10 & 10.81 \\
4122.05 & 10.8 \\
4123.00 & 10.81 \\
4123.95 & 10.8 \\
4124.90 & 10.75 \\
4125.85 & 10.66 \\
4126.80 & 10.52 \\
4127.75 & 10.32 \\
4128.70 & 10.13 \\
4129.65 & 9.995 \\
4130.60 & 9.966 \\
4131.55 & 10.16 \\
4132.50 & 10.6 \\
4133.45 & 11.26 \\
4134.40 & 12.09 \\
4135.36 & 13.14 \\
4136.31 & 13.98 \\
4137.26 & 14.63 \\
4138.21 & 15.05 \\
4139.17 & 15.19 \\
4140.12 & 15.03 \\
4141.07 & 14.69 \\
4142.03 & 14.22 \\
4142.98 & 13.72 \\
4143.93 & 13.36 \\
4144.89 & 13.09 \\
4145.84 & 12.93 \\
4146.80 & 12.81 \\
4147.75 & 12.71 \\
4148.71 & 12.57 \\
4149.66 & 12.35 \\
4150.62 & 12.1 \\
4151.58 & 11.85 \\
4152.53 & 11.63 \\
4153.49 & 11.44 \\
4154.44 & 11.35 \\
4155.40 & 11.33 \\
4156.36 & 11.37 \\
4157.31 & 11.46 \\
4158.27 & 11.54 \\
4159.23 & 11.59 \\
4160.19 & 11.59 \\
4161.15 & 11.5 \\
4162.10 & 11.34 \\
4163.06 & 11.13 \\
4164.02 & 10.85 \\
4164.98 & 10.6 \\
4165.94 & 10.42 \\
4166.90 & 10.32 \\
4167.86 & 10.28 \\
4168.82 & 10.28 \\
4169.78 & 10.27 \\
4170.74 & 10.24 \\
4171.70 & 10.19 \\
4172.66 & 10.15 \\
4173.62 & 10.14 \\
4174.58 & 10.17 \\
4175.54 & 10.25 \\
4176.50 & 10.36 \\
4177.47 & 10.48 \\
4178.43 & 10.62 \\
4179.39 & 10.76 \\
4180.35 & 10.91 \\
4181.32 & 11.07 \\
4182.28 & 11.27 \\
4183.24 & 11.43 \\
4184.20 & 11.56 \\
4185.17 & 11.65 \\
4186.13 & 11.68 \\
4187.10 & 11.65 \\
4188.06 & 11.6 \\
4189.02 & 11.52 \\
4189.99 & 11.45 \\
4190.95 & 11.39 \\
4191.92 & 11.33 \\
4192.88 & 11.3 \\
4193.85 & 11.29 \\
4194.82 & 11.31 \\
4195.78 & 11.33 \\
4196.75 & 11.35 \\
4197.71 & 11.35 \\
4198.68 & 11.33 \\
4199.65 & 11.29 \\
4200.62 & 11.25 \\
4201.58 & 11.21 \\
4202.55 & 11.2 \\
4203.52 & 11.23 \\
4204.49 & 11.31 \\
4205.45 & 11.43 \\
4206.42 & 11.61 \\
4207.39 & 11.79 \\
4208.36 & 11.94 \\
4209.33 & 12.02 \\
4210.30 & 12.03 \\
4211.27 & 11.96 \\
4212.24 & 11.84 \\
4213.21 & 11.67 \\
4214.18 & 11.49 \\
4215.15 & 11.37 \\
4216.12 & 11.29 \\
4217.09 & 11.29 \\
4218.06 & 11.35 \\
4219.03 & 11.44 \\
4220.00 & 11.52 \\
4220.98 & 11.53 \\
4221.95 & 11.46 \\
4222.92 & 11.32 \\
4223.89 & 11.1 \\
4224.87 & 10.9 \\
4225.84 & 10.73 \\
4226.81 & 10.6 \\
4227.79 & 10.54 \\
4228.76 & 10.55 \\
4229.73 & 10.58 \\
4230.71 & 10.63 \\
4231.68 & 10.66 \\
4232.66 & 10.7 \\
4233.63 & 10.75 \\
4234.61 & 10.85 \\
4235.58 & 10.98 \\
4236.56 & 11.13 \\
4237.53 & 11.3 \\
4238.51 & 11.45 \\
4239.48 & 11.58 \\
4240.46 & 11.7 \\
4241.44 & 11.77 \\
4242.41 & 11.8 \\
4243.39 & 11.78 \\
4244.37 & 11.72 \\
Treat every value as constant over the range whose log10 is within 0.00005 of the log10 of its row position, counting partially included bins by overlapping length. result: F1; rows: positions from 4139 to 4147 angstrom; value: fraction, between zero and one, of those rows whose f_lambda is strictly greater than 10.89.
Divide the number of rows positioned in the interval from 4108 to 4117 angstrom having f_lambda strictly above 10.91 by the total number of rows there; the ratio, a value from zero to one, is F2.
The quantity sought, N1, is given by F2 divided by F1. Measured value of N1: 0.44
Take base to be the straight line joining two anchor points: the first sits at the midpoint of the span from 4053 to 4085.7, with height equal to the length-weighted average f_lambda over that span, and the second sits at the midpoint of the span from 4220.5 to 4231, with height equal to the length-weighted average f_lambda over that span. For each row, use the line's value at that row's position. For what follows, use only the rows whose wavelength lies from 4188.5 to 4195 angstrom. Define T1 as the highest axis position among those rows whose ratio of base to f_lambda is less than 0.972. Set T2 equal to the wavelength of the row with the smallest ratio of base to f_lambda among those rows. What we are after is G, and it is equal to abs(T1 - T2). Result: 1.9 angstrom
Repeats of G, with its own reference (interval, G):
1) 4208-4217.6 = 6.8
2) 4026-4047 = 3.7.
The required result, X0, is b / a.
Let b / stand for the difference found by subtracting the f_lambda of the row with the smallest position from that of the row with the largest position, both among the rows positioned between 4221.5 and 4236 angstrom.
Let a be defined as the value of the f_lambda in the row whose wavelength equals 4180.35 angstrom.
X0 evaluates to -0.044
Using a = 10.91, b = -0.5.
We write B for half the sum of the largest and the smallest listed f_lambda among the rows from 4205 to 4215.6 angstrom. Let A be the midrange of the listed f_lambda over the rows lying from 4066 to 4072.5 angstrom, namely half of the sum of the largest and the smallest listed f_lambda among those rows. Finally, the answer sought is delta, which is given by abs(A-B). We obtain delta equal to 0.7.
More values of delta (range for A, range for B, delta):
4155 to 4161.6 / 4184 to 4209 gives 0.1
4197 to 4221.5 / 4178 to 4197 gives 0.5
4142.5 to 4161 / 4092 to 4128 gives 1.9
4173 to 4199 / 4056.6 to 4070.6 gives 0.6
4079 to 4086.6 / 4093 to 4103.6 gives 1.1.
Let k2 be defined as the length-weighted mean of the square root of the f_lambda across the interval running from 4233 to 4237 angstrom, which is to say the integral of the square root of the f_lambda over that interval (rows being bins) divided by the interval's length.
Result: 3.30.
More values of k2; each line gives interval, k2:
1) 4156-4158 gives 3.39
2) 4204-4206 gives 3.38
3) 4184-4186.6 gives 3.41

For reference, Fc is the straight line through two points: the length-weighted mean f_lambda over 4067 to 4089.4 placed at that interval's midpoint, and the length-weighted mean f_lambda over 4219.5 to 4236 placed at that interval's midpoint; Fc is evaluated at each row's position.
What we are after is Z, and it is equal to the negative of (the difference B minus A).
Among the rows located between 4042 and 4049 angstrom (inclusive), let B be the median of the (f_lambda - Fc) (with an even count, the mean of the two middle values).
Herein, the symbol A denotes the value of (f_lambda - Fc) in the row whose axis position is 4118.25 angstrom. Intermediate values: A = -0.6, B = -0.2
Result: -0.4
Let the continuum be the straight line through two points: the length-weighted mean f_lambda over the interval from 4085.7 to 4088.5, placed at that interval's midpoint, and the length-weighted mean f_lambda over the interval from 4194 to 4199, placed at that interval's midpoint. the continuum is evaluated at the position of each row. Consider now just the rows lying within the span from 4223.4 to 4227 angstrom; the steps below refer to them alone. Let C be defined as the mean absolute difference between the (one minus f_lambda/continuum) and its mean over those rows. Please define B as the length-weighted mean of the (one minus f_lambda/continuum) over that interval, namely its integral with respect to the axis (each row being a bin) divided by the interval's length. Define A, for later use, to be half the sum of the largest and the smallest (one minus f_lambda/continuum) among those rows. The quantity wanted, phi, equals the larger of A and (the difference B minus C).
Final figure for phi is 0.02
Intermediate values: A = 0.024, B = 0.02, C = 0.014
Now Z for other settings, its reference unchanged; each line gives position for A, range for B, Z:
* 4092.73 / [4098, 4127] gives 0.6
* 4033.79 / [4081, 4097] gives -1.0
